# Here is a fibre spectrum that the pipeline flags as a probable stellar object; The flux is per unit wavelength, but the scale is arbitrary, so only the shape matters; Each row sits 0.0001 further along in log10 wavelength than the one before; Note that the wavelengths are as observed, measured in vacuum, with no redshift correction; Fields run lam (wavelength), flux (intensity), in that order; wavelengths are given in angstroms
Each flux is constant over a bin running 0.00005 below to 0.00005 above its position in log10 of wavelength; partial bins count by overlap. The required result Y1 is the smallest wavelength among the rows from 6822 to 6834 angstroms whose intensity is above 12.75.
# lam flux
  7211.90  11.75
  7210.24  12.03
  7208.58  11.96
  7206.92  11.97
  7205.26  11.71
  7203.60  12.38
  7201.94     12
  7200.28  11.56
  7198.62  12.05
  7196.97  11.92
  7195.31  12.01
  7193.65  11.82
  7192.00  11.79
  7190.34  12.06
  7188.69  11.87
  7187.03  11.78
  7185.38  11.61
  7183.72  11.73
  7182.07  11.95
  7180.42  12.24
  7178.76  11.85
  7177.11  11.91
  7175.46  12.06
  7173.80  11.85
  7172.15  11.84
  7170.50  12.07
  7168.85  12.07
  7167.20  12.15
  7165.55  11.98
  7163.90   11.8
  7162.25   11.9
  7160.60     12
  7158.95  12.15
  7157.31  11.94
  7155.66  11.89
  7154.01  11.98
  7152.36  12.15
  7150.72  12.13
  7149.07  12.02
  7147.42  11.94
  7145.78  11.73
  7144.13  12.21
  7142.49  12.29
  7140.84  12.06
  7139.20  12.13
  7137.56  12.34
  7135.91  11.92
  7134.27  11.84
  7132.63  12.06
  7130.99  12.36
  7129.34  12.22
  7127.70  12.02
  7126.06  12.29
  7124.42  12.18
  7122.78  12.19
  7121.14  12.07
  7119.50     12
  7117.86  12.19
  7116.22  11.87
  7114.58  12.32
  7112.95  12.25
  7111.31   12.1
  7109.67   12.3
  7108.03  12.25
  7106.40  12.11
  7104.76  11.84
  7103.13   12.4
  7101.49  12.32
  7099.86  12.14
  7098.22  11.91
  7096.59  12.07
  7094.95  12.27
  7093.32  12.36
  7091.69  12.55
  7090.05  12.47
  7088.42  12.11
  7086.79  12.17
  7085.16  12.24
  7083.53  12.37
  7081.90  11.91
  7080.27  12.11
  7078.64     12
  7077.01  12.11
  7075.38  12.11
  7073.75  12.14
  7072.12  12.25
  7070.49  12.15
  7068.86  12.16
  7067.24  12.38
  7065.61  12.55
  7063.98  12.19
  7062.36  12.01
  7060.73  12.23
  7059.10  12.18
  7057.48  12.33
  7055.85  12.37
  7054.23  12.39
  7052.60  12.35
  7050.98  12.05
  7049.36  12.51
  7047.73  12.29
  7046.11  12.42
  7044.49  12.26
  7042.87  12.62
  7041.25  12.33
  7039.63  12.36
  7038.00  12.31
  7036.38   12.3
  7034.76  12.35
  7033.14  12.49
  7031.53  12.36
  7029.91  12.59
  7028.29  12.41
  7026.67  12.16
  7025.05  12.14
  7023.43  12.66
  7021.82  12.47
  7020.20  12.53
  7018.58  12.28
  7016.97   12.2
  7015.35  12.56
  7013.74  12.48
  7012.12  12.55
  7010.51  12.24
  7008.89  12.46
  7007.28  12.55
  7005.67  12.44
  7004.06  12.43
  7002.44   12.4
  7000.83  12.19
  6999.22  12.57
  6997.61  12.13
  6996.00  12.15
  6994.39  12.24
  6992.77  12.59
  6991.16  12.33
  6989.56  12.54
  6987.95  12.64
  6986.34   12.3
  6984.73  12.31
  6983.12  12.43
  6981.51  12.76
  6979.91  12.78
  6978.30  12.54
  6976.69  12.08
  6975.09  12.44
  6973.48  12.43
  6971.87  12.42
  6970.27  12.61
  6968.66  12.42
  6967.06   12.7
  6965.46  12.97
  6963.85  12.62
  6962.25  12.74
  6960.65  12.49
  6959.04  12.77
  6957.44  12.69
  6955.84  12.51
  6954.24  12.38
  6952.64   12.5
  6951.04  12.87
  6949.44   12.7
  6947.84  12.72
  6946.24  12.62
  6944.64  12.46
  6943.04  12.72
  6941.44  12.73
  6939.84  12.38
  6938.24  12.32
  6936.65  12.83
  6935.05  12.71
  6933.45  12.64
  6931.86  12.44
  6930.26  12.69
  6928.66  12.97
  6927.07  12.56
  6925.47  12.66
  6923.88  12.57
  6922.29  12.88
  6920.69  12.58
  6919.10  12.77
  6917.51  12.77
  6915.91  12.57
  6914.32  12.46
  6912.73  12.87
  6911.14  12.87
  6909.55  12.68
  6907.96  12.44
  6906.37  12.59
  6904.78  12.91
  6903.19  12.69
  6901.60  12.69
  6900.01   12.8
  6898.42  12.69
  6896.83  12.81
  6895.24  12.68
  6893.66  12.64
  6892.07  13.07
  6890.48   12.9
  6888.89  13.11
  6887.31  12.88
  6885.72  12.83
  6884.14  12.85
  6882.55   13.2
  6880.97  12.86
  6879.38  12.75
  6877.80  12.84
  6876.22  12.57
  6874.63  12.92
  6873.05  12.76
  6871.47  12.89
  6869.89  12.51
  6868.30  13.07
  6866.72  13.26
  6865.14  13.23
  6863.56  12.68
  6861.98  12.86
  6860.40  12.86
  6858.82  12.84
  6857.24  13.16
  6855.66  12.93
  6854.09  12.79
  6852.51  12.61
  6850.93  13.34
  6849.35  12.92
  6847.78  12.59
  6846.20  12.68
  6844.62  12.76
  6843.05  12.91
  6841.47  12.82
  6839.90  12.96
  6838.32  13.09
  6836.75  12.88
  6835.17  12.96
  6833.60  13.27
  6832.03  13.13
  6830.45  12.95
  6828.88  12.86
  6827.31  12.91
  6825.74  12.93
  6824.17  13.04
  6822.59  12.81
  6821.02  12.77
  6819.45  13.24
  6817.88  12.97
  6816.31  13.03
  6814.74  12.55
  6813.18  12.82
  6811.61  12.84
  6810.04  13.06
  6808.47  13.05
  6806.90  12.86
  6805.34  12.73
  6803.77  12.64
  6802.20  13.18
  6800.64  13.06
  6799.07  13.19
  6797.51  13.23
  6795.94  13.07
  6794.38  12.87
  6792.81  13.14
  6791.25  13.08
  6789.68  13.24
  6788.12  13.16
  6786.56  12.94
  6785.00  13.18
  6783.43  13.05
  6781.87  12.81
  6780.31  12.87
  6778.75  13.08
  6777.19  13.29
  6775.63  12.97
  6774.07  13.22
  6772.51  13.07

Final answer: 6822.59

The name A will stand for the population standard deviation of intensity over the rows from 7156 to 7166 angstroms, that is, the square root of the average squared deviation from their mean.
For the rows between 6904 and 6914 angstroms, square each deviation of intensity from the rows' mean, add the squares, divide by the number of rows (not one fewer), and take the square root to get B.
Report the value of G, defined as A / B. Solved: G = 0.62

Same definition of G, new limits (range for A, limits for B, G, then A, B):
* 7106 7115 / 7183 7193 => 0.63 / 0.086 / 0.138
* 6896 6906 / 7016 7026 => 0.44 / 0.083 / 0.187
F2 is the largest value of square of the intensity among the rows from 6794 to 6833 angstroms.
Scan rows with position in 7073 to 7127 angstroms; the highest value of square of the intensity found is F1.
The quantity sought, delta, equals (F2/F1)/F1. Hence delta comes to 0.0071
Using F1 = 158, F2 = 175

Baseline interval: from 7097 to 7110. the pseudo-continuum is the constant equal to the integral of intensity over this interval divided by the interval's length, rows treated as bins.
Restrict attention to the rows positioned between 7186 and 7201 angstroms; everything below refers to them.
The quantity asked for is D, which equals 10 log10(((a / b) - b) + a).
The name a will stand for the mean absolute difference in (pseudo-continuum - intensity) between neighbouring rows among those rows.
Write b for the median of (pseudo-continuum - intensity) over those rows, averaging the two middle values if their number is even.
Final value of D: -2.6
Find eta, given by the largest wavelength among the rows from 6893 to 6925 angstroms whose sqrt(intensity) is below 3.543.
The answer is 6914.32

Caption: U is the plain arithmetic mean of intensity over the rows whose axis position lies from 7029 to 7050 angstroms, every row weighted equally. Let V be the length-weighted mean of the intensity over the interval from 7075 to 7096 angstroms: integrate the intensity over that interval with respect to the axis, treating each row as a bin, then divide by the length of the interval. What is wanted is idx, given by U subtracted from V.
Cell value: -0.18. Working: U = 12.4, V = 12.2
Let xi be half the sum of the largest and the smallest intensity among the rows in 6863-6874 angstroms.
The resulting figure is 12.9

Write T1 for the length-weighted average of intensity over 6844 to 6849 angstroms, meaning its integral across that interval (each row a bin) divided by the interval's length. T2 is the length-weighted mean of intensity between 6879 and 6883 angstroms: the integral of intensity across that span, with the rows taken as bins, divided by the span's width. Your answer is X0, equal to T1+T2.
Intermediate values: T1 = 12.7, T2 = 12.9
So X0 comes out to 25.6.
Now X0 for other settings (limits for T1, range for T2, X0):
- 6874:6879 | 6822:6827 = 25.7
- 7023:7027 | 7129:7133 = 24.5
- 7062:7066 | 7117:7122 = 24.3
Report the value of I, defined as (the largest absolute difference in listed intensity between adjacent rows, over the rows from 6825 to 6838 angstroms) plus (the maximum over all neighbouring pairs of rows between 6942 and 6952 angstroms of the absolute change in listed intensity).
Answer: 0.57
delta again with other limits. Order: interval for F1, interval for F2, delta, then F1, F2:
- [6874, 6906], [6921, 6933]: 0.0055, 174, 168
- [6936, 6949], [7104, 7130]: 0.0056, 165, 152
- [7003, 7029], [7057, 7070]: 0.0061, 160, 158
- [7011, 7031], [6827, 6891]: 0.0069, 160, 178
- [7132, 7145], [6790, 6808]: 0.0075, 152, 175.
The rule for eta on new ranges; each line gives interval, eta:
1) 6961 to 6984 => 6983.12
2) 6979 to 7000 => 6997.61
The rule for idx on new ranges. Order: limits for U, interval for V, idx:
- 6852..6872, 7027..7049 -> -0.51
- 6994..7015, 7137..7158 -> -0.31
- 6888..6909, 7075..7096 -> -0.56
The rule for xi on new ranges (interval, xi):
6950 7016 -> 12.5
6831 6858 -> 13.0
